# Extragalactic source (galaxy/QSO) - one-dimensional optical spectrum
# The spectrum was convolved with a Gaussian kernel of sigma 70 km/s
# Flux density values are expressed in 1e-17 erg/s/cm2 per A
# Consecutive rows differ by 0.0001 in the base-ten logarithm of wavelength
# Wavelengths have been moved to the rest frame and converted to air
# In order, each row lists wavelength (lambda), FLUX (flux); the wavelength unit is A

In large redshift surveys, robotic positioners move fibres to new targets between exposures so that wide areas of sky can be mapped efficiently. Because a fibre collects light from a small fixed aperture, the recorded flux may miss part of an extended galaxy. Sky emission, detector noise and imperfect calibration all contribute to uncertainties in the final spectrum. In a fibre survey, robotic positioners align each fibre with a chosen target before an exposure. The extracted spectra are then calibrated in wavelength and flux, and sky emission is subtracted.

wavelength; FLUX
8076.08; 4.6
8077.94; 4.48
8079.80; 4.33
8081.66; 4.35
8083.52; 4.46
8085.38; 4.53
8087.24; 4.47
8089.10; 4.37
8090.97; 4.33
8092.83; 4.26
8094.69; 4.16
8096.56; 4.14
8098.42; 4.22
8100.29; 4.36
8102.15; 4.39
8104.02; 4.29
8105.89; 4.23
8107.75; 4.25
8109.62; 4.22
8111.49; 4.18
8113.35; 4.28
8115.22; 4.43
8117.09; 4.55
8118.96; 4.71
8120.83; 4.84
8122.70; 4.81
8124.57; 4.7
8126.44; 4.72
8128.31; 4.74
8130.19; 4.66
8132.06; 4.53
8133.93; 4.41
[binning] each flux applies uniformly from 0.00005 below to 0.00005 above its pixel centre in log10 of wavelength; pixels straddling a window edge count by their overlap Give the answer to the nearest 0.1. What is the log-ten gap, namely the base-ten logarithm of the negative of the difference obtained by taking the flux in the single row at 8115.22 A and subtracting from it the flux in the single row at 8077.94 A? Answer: -1.3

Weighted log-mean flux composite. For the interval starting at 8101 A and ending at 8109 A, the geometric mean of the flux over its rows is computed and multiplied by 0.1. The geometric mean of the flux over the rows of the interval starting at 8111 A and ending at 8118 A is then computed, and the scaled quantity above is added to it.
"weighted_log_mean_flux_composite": 4.79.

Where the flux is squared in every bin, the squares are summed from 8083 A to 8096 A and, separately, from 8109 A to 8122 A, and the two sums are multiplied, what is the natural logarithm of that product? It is 9.83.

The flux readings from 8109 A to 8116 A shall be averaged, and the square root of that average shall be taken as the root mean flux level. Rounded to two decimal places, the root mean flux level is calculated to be 2.07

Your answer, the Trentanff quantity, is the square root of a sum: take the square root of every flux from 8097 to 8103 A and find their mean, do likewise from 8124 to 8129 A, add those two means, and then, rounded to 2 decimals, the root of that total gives 2.06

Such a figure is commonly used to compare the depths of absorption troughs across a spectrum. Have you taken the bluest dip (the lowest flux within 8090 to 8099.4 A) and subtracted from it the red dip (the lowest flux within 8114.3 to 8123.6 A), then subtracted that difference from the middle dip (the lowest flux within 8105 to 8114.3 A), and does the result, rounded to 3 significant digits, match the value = 4.47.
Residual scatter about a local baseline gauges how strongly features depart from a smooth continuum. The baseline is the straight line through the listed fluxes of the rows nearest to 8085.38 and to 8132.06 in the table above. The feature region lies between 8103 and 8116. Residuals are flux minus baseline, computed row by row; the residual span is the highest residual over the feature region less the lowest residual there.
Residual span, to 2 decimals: 0.25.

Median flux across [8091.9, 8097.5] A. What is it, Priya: 4.16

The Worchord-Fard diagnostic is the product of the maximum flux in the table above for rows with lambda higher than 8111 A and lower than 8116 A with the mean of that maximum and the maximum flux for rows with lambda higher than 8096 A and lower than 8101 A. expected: 19.5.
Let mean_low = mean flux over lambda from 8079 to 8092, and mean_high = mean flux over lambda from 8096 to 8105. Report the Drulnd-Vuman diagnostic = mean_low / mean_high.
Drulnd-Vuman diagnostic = 1.03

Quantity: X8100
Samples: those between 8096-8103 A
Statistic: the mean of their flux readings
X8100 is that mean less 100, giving -95.7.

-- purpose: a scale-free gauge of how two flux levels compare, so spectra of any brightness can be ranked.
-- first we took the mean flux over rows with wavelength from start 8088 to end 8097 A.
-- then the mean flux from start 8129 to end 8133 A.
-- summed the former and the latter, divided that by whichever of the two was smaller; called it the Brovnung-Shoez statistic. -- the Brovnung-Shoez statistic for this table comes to 2.08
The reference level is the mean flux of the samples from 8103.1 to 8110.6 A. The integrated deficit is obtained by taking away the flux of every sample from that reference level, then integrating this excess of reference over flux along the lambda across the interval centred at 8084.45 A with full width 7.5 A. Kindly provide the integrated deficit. -1.5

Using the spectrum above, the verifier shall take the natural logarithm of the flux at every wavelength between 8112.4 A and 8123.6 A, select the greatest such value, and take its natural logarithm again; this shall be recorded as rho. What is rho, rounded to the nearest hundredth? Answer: 0.46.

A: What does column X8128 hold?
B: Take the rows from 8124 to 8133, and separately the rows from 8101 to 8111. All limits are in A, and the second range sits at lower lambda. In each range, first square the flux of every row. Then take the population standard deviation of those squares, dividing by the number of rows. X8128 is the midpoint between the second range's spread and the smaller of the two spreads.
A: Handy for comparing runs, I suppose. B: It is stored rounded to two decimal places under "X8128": 0.53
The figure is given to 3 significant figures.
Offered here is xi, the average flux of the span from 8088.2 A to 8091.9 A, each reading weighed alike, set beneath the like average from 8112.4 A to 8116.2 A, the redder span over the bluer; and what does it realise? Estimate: 1.00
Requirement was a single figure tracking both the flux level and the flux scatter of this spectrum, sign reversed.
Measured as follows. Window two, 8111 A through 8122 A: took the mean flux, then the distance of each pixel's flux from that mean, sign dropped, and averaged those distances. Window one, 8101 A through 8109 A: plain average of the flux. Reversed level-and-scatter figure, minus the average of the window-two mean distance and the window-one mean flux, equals -2.25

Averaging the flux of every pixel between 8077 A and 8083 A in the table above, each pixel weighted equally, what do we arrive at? 4.39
